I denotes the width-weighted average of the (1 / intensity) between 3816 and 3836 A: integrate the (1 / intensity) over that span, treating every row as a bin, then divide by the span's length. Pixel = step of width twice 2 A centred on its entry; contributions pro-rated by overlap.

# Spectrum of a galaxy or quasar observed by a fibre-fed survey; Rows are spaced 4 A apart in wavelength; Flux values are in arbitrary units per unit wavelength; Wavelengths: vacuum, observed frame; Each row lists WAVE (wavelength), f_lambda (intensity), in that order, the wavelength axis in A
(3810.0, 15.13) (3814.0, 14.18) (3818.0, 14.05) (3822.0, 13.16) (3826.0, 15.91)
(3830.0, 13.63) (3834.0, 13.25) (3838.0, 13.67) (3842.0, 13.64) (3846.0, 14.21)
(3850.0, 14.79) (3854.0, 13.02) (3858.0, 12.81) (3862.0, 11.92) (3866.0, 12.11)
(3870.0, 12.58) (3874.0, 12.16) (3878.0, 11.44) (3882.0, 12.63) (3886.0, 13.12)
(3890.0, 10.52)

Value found 0.072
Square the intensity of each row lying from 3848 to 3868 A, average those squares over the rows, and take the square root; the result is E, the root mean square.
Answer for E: 13.0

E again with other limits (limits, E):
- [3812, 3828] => 14.4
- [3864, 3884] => 12.2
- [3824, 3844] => 14.1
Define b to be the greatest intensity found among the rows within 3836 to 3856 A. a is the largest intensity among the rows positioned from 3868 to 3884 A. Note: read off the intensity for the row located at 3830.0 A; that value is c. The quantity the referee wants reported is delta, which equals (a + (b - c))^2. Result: 190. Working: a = 12.63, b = 14.79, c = 13.63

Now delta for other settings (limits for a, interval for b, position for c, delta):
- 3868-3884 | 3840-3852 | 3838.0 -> 189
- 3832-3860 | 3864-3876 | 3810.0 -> 150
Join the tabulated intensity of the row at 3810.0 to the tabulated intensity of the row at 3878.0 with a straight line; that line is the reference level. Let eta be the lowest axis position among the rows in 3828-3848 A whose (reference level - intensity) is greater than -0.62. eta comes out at 3830.0 A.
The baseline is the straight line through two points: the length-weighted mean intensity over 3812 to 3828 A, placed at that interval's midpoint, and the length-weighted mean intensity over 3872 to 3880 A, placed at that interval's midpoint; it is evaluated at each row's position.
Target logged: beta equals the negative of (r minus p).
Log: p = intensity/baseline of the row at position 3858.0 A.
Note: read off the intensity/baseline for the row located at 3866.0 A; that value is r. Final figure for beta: 0.03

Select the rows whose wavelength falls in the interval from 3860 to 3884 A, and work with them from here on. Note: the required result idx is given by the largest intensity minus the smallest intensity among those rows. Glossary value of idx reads 1.2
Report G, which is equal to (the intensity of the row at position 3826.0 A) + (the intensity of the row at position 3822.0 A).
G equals 29.1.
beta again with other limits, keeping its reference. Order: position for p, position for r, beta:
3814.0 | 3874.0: -0.05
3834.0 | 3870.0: -0.07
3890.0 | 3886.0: -0.21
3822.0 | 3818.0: -0.05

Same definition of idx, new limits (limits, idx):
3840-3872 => 2.9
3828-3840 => 0.4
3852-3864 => 1.1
